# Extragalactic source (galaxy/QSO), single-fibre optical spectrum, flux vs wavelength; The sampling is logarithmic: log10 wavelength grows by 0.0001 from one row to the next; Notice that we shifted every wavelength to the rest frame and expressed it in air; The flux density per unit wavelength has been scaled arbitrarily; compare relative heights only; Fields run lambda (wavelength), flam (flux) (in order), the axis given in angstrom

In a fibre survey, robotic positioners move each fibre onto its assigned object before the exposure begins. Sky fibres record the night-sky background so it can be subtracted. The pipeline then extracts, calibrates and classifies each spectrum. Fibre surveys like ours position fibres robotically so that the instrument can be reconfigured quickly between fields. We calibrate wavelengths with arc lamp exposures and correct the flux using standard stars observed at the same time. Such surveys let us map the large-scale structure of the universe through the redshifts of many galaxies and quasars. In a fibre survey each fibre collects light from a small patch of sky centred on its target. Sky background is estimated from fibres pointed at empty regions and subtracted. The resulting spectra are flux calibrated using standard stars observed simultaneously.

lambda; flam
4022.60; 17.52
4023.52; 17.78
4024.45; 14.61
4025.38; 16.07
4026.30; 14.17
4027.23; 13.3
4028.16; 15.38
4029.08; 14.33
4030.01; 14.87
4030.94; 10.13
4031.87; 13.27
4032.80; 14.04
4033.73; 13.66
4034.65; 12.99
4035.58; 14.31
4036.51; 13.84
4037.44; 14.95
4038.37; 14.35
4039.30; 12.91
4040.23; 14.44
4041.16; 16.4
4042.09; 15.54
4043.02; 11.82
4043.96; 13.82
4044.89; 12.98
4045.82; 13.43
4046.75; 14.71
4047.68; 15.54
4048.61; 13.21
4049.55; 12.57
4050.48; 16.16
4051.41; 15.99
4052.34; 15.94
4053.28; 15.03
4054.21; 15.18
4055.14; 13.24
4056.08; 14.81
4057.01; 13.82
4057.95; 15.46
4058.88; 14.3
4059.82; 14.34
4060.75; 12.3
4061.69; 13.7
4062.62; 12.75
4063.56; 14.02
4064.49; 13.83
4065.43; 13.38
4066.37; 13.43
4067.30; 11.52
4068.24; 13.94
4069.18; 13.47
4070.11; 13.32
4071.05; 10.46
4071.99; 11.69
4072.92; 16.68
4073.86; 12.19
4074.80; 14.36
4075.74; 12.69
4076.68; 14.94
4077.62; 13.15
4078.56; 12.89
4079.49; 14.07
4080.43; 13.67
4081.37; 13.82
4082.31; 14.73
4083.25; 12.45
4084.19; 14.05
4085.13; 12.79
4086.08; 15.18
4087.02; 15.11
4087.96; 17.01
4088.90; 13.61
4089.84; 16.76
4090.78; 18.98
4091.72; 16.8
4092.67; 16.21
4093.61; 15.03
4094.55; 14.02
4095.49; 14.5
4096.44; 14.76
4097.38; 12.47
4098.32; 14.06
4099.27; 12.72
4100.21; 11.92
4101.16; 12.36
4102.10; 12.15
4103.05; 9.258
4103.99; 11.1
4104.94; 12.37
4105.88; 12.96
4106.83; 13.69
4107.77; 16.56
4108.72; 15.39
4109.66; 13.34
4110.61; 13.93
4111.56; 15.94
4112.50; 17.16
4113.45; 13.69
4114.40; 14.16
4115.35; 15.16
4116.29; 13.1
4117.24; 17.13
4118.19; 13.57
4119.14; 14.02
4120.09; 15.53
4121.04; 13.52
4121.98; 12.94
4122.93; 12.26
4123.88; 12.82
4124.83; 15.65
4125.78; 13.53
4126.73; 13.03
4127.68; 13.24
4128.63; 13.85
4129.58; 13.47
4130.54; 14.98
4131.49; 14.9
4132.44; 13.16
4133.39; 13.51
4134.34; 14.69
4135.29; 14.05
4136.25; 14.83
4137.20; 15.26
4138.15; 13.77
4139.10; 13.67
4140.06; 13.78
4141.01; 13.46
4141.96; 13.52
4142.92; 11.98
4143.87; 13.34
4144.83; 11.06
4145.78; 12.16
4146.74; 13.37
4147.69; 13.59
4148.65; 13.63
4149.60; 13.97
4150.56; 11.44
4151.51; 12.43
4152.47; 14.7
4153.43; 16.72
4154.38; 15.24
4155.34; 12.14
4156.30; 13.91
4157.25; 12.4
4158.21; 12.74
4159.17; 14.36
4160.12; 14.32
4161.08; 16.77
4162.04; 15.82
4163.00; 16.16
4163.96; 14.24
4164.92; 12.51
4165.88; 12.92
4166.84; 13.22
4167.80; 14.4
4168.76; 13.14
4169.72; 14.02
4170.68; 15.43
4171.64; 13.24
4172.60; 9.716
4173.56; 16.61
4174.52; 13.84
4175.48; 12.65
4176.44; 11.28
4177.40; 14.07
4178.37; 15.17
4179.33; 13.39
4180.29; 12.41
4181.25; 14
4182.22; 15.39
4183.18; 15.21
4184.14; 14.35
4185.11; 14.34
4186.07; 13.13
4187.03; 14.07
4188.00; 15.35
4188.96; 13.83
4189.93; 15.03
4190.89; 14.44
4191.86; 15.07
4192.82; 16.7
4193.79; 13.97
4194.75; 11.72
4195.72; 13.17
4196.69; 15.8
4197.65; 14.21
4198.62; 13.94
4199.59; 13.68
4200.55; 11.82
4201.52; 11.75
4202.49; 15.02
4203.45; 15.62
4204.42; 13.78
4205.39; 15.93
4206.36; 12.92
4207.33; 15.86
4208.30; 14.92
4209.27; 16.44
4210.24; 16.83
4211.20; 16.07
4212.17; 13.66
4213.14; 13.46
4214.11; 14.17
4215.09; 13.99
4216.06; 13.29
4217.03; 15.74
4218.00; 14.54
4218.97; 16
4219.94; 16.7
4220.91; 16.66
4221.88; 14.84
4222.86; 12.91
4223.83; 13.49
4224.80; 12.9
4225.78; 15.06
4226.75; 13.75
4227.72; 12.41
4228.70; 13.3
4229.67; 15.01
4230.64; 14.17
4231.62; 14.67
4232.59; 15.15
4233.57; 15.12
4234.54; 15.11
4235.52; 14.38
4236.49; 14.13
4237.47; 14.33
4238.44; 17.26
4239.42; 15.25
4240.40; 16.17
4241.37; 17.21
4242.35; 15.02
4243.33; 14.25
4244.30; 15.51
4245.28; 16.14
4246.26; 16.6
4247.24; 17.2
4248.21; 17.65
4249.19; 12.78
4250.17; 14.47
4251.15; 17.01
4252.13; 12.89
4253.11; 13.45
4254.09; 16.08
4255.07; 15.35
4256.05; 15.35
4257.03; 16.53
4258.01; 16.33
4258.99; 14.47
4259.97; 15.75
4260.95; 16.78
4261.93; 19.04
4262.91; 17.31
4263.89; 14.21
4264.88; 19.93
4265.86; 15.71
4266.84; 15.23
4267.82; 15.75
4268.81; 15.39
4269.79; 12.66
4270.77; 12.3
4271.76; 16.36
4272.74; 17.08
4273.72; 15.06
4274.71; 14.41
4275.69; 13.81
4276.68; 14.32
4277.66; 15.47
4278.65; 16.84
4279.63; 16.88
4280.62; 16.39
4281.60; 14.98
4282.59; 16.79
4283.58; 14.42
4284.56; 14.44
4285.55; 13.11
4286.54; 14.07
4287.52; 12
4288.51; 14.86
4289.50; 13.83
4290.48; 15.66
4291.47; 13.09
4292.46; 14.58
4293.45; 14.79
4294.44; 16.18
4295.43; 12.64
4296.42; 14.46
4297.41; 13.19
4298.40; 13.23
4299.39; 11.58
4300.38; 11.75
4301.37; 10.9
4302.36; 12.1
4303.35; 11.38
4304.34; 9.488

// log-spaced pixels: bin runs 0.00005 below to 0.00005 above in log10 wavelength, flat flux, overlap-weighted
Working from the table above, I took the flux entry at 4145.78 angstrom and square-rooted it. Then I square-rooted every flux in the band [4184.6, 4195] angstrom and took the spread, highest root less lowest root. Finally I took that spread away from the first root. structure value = 2.82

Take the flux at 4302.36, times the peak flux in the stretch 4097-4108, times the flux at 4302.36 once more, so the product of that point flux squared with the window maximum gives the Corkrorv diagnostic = 2425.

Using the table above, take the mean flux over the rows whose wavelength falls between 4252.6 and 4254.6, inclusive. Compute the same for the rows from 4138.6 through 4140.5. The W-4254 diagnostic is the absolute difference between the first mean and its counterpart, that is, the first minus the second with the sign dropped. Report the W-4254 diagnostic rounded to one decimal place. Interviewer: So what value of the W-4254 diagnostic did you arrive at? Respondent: 1.0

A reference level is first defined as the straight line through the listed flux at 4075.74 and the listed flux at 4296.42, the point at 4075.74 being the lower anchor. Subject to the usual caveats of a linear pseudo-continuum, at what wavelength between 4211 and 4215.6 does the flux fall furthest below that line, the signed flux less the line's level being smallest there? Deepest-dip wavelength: 4213.14 angstrom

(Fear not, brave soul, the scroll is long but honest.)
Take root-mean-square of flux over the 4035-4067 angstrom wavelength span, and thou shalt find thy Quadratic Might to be 14.24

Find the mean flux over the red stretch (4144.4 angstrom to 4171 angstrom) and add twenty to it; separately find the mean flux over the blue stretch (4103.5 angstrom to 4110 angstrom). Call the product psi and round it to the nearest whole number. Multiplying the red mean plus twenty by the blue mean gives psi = 461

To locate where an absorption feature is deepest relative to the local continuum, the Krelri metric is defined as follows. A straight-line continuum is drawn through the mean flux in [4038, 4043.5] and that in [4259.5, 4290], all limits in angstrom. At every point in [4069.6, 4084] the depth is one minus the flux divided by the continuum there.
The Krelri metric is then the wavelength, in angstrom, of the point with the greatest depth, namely 4071.05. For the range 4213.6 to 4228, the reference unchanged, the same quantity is 4227.72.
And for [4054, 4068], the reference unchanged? 4067.30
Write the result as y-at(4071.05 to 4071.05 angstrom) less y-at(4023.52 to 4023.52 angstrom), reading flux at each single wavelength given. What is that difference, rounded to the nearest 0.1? -7.3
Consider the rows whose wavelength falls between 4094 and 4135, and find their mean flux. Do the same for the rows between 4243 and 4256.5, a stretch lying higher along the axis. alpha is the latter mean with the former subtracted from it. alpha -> 1.56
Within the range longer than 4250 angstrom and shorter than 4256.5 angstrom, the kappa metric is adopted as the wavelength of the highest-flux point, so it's 4251.15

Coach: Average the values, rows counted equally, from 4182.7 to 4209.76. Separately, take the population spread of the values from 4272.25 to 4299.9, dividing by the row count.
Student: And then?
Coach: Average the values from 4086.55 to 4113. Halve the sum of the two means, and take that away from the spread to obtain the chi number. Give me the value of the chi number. -12.9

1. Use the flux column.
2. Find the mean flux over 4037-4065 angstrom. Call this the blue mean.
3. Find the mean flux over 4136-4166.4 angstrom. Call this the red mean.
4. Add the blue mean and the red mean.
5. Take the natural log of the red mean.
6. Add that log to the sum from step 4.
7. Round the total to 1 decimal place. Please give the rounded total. 30.6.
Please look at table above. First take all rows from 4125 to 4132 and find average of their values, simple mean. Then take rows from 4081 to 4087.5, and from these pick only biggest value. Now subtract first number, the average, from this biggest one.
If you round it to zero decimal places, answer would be 1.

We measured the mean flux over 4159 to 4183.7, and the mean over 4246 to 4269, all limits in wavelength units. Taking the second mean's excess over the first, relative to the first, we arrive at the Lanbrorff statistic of 0.13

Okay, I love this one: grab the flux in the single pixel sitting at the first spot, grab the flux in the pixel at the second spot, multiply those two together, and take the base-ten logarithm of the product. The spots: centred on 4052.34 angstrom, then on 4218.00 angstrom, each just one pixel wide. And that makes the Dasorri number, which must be 2.37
